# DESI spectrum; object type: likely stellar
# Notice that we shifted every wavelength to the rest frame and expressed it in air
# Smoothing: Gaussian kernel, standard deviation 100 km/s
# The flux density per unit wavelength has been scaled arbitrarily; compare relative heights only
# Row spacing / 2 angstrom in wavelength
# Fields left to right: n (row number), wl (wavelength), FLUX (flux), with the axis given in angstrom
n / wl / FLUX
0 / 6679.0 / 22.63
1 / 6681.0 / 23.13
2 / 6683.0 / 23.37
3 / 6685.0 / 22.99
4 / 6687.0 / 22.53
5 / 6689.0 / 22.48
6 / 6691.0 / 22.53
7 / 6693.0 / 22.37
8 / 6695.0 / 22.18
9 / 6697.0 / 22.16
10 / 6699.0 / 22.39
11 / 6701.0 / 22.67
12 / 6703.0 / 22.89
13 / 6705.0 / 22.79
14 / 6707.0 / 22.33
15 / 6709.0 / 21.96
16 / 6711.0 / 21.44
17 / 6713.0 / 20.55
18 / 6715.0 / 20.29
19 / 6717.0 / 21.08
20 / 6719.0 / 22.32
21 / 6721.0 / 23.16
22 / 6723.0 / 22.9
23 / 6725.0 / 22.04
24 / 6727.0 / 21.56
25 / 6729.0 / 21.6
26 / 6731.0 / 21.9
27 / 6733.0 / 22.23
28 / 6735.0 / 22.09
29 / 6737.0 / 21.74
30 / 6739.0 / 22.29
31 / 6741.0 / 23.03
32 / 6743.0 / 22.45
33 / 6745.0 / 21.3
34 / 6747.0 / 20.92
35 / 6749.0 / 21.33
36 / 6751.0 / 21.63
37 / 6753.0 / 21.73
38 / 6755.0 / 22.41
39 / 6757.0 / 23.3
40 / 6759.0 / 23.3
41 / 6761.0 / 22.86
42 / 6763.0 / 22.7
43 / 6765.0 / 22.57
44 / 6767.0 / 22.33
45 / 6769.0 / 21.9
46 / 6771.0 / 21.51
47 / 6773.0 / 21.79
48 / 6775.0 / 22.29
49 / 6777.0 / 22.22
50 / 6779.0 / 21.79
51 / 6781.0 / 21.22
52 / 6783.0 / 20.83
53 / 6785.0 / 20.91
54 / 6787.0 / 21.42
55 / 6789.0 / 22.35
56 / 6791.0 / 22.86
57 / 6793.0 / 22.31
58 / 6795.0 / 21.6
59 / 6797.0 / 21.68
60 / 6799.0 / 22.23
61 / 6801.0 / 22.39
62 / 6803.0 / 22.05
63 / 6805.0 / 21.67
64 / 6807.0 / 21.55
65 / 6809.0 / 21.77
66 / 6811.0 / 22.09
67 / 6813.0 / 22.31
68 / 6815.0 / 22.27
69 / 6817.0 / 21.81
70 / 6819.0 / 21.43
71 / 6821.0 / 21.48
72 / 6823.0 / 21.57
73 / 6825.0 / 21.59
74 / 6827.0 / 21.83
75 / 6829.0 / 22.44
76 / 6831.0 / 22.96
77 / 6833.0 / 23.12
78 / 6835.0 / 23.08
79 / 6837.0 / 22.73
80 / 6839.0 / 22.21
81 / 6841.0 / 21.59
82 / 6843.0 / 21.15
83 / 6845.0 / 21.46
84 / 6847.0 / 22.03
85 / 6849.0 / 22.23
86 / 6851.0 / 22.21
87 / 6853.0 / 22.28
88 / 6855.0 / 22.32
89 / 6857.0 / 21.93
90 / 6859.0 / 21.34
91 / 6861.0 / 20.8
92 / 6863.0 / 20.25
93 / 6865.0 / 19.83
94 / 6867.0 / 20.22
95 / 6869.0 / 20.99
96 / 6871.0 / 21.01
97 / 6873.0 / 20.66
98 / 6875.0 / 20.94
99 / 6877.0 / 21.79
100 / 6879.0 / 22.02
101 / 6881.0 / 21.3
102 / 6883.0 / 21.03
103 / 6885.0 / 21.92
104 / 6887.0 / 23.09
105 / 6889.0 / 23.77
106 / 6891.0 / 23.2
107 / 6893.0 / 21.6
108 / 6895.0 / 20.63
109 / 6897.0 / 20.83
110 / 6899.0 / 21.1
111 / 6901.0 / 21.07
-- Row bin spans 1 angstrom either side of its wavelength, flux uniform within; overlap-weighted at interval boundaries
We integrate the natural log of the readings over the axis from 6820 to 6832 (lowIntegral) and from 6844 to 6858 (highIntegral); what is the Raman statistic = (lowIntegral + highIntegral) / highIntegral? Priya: 1.9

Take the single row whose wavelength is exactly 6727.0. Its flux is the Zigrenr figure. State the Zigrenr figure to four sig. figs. 21.56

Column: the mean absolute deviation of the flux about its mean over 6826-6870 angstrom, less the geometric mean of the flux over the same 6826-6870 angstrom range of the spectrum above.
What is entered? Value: -21.0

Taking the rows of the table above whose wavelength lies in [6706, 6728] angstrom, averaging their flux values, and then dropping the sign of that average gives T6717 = 21.8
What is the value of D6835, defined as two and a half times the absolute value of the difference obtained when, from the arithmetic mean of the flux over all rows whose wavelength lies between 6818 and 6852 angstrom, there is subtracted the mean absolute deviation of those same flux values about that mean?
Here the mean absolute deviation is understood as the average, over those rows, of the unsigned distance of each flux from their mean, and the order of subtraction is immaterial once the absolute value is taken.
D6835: 53.9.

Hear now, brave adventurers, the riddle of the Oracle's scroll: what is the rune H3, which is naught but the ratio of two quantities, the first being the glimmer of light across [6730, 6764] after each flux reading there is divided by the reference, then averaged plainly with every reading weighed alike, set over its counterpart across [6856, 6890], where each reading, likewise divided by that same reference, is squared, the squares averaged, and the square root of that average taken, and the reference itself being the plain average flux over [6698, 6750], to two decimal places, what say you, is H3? 1.04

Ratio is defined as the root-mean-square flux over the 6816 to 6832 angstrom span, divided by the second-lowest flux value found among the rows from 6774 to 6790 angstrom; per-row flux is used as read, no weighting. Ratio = 1.05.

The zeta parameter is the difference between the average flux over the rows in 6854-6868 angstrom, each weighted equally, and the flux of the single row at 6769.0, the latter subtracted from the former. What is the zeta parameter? -0.94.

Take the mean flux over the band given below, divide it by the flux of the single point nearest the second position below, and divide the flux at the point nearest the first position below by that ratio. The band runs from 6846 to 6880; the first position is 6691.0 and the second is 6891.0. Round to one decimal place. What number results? 24.5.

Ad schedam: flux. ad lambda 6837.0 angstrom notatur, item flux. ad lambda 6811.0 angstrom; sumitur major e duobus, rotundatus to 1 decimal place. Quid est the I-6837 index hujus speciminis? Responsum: 22.7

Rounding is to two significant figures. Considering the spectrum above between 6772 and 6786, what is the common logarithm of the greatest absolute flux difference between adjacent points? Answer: -0.24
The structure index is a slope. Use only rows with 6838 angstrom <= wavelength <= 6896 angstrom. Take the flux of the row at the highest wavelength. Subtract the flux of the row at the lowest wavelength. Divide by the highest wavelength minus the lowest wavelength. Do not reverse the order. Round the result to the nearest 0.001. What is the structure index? -0.028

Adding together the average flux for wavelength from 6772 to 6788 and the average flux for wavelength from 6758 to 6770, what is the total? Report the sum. 44.17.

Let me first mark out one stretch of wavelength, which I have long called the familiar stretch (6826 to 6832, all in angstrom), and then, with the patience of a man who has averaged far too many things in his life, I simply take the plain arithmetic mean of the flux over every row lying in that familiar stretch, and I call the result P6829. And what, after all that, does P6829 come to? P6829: 22.4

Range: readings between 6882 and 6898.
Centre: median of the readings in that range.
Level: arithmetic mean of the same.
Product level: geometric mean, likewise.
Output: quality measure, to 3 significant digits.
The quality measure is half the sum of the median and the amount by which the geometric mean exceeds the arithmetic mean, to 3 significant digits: 10.9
